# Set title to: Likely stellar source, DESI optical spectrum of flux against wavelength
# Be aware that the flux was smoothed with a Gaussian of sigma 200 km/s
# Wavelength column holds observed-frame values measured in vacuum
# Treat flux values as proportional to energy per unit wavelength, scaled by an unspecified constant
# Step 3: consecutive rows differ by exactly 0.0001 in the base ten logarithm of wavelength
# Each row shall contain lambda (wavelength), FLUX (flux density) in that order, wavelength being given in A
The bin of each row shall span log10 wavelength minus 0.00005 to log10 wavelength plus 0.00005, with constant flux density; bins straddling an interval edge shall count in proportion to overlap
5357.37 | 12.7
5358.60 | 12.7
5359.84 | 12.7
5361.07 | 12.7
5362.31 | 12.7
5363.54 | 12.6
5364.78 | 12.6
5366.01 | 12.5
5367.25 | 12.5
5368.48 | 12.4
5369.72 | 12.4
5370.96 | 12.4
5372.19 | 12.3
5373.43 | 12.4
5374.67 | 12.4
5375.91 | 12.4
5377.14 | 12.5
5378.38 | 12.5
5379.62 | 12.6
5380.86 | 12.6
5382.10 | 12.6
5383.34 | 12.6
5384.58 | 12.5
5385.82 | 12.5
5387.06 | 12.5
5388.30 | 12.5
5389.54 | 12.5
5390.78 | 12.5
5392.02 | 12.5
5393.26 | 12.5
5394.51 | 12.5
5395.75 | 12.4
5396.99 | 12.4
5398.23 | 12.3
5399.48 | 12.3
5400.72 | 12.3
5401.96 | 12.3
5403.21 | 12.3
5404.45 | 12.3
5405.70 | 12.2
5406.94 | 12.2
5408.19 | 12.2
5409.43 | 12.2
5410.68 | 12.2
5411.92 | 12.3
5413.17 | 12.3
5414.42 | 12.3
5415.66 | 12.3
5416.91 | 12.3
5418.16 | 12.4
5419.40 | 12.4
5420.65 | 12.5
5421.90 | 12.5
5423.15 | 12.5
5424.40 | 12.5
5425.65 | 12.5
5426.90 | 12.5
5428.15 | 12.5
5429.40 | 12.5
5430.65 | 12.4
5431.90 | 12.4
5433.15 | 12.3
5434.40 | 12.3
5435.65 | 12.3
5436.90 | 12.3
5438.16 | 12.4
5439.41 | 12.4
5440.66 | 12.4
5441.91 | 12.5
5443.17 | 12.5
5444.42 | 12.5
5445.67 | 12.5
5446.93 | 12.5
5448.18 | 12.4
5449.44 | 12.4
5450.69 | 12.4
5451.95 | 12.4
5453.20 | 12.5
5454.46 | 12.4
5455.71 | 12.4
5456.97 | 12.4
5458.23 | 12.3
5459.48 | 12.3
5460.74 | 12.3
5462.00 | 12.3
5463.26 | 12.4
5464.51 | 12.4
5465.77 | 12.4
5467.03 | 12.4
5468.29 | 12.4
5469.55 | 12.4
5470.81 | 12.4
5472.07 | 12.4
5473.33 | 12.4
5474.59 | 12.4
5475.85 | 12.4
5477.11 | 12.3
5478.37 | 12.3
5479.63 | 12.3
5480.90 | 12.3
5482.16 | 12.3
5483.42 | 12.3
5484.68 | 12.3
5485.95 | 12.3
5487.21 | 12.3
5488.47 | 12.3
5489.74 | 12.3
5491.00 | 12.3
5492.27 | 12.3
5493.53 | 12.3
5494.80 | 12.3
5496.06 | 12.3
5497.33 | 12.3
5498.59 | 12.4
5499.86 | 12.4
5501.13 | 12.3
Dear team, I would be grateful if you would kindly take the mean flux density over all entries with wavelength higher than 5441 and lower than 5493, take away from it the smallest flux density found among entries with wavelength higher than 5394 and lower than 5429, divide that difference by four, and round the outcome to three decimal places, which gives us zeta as 0.043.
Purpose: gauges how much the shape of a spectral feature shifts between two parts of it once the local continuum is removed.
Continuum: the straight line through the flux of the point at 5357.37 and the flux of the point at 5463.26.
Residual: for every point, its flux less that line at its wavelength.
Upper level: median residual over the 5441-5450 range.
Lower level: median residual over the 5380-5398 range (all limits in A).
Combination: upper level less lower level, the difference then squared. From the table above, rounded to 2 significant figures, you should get 0.023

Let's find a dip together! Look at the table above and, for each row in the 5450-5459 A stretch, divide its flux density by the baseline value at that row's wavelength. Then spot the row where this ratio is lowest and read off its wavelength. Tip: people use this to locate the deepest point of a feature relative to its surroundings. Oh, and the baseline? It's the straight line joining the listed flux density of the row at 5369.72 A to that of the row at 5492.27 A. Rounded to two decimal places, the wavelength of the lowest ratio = 5458.23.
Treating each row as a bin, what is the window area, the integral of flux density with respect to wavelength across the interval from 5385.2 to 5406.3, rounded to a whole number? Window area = 262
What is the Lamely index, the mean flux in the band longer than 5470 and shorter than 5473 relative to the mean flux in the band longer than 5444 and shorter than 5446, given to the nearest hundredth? 0.99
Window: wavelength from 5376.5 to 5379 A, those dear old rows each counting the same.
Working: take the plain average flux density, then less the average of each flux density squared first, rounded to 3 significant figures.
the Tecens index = -144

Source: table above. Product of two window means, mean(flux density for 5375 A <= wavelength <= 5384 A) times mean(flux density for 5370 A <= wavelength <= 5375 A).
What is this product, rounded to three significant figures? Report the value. 155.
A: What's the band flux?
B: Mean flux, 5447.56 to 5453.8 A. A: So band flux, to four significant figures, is 12.42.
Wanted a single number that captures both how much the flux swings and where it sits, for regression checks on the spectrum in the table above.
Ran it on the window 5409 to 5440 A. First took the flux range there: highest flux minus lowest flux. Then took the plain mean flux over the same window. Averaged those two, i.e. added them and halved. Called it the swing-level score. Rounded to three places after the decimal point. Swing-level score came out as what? 6.340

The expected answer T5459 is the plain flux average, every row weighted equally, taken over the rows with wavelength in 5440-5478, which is 12.4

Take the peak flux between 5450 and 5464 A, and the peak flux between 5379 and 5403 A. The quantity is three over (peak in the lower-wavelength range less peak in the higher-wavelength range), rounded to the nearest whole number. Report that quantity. 30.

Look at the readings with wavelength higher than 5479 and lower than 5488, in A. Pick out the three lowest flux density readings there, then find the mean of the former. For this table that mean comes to 12.30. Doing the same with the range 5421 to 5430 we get 12.50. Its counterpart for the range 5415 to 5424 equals 12.33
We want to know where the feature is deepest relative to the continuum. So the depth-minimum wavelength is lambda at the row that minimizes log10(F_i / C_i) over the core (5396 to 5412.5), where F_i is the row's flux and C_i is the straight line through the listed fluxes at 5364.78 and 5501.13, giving 5405.70 A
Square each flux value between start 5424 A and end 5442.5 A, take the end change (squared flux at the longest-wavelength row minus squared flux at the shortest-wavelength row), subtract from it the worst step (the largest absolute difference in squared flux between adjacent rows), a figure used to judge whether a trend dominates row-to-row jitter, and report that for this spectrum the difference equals -2.5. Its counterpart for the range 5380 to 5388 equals -5.0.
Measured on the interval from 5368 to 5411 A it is -7.4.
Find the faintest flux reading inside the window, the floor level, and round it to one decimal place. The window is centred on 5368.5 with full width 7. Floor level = 12.4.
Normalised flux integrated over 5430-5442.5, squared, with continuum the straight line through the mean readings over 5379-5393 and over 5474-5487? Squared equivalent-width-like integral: 155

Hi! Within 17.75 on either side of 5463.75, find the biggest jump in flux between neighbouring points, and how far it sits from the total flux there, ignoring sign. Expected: 346.5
